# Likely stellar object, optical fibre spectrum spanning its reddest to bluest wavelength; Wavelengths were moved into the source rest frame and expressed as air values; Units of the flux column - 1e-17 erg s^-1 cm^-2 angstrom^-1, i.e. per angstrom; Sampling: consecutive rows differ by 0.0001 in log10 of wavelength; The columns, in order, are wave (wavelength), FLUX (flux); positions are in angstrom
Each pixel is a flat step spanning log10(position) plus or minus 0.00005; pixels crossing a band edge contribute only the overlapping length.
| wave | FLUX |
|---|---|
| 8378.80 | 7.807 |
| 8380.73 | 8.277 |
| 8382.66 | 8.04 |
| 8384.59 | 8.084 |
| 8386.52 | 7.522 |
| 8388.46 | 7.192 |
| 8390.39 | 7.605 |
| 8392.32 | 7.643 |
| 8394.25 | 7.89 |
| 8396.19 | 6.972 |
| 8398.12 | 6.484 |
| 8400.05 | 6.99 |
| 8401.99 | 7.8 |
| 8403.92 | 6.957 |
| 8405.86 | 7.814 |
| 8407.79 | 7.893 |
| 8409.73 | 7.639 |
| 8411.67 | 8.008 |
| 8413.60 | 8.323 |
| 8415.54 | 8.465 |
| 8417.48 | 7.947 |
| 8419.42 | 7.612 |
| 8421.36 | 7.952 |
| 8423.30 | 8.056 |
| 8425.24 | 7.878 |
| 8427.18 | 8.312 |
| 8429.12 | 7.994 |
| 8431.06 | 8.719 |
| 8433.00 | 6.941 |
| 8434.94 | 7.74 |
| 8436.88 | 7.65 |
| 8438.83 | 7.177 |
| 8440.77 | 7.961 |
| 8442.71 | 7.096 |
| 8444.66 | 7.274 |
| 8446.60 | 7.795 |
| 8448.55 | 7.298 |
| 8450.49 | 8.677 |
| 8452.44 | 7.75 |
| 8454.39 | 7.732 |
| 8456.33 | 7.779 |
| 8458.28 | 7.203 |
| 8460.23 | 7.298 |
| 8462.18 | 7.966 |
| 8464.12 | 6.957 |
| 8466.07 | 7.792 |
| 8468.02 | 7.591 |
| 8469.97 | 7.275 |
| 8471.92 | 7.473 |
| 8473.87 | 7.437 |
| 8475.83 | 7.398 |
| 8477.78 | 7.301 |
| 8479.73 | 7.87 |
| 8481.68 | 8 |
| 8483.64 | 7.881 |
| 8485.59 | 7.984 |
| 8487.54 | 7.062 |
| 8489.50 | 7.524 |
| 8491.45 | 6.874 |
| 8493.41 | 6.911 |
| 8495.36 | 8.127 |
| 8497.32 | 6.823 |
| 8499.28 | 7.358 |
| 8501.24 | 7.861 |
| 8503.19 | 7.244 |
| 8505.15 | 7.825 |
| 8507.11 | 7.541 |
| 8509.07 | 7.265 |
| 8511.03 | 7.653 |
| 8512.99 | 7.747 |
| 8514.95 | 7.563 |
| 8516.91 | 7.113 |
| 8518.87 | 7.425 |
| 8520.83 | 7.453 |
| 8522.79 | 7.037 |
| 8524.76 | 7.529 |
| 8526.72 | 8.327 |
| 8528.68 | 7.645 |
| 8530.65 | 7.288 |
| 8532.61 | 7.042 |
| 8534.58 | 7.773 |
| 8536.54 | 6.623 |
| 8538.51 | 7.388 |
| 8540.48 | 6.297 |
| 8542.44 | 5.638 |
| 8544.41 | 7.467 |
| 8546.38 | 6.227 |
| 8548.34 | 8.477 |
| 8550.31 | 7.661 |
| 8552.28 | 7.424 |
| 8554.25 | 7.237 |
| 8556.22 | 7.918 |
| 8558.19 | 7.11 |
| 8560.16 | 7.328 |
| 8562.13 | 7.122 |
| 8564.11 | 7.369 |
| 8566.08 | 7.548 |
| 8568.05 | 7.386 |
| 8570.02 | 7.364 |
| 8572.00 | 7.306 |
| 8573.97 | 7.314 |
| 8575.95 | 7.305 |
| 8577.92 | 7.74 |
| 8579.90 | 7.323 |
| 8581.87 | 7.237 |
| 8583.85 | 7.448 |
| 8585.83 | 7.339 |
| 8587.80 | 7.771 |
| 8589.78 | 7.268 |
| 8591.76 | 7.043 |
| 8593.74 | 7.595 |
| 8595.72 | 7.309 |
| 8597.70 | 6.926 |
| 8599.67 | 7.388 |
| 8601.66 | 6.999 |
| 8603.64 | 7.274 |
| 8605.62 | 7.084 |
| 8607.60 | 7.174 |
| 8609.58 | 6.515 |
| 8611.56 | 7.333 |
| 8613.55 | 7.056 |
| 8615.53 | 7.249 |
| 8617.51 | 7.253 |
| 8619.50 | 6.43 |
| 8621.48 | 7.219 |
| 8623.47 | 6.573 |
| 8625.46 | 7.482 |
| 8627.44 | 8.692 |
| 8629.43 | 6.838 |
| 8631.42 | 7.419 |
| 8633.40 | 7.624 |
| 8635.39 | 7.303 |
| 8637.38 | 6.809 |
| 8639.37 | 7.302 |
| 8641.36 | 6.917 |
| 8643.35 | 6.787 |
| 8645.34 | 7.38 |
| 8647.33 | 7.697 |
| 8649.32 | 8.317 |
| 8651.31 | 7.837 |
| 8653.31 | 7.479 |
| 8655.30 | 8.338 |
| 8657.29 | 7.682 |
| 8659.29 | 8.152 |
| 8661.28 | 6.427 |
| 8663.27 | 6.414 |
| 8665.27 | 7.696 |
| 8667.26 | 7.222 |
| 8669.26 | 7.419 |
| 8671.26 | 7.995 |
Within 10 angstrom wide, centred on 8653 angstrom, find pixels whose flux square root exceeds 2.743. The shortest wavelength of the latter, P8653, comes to 8649.32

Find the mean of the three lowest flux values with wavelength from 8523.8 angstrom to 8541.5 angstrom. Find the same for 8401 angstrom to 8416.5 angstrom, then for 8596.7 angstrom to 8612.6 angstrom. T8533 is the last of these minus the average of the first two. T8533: -0.2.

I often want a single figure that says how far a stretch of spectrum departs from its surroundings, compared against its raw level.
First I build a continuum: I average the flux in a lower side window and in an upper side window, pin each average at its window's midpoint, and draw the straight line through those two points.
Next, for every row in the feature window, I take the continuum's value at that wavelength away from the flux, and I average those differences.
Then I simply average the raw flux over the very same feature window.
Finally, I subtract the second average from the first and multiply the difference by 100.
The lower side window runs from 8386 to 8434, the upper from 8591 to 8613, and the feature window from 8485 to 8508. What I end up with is -745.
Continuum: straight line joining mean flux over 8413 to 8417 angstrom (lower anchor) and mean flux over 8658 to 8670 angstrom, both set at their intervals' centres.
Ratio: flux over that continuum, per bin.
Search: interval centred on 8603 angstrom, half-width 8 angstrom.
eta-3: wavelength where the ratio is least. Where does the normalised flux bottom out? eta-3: 8609.58 angstrom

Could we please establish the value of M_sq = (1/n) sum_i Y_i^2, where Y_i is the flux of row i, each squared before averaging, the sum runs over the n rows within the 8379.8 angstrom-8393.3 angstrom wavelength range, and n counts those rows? 60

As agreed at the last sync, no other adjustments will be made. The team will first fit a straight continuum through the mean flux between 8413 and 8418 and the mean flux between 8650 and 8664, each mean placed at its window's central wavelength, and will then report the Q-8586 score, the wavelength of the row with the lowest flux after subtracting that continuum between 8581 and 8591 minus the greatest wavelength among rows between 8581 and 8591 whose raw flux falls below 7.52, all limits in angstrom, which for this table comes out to -7.9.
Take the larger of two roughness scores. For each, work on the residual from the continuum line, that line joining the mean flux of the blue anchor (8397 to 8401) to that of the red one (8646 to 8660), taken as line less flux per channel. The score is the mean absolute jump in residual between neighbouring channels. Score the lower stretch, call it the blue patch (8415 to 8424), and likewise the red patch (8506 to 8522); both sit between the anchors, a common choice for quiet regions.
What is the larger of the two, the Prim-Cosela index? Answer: 0.32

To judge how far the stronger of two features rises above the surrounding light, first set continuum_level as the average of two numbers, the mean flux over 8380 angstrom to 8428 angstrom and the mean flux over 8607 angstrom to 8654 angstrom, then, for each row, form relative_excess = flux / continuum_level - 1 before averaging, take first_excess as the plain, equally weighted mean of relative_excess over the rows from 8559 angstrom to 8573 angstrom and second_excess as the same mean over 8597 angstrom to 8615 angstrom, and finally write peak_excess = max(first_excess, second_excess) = -0.021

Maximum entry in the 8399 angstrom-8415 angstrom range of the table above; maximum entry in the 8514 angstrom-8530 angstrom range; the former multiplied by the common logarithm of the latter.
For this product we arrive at 7.7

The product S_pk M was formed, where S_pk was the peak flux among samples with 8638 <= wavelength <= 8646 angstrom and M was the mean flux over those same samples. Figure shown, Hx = 52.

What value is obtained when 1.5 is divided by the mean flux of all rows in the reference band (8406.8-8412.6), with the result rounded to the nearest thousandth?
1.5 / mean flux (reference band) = 0.191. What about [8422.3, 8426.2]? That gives 0.188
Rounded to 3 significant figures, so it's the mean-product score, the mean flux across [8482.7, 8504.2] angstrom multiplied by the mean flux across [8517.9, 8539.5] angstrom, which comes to 55.0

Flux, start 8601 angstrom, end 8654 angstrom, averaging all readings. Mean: 7.3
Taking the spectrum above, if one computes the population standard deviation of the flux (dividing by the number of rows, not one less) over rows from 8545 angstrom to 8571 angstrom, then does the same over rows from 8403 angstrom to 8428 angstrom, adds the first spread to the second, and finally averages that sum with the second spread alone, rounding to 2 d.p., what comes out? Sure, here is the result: 0.61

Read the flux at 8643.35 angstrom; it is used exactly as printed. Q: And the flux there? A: 6.787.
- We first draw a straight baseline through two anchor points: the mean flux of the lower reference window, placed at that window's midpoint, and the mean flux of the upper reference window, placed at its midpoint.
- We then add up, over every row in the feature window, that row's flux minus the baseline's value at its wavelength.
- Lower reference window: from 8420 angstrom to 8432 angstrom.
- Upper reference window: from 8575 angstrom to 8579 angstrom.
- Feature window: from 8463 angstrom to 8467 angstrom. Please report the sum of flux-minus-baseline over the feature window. -1.2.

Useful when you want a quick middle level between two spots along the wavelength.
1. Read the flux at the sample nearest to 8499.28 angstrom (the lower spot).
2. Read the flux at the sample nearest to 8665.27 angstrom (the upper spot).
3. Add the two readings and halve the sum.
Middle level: 7.53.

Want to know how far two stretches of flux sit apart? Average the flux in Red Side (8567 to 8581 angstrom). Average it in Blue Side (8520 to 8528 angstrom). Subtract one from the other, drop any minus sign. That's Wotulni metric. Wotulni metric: 0.20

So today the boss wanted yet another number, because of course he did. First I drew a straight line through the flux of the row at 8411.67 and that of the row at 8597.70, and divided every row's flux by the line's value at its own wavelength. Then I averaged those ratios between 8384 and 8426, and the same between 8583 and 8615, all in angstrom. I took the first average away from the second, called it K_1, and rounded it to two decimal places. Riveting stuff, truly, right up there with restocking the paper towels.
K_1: 0.09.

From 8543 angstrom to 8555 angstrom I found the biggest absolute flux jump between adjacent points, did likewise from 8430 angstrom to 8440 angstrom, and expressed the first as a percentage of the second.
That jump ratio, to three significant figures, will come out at 127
